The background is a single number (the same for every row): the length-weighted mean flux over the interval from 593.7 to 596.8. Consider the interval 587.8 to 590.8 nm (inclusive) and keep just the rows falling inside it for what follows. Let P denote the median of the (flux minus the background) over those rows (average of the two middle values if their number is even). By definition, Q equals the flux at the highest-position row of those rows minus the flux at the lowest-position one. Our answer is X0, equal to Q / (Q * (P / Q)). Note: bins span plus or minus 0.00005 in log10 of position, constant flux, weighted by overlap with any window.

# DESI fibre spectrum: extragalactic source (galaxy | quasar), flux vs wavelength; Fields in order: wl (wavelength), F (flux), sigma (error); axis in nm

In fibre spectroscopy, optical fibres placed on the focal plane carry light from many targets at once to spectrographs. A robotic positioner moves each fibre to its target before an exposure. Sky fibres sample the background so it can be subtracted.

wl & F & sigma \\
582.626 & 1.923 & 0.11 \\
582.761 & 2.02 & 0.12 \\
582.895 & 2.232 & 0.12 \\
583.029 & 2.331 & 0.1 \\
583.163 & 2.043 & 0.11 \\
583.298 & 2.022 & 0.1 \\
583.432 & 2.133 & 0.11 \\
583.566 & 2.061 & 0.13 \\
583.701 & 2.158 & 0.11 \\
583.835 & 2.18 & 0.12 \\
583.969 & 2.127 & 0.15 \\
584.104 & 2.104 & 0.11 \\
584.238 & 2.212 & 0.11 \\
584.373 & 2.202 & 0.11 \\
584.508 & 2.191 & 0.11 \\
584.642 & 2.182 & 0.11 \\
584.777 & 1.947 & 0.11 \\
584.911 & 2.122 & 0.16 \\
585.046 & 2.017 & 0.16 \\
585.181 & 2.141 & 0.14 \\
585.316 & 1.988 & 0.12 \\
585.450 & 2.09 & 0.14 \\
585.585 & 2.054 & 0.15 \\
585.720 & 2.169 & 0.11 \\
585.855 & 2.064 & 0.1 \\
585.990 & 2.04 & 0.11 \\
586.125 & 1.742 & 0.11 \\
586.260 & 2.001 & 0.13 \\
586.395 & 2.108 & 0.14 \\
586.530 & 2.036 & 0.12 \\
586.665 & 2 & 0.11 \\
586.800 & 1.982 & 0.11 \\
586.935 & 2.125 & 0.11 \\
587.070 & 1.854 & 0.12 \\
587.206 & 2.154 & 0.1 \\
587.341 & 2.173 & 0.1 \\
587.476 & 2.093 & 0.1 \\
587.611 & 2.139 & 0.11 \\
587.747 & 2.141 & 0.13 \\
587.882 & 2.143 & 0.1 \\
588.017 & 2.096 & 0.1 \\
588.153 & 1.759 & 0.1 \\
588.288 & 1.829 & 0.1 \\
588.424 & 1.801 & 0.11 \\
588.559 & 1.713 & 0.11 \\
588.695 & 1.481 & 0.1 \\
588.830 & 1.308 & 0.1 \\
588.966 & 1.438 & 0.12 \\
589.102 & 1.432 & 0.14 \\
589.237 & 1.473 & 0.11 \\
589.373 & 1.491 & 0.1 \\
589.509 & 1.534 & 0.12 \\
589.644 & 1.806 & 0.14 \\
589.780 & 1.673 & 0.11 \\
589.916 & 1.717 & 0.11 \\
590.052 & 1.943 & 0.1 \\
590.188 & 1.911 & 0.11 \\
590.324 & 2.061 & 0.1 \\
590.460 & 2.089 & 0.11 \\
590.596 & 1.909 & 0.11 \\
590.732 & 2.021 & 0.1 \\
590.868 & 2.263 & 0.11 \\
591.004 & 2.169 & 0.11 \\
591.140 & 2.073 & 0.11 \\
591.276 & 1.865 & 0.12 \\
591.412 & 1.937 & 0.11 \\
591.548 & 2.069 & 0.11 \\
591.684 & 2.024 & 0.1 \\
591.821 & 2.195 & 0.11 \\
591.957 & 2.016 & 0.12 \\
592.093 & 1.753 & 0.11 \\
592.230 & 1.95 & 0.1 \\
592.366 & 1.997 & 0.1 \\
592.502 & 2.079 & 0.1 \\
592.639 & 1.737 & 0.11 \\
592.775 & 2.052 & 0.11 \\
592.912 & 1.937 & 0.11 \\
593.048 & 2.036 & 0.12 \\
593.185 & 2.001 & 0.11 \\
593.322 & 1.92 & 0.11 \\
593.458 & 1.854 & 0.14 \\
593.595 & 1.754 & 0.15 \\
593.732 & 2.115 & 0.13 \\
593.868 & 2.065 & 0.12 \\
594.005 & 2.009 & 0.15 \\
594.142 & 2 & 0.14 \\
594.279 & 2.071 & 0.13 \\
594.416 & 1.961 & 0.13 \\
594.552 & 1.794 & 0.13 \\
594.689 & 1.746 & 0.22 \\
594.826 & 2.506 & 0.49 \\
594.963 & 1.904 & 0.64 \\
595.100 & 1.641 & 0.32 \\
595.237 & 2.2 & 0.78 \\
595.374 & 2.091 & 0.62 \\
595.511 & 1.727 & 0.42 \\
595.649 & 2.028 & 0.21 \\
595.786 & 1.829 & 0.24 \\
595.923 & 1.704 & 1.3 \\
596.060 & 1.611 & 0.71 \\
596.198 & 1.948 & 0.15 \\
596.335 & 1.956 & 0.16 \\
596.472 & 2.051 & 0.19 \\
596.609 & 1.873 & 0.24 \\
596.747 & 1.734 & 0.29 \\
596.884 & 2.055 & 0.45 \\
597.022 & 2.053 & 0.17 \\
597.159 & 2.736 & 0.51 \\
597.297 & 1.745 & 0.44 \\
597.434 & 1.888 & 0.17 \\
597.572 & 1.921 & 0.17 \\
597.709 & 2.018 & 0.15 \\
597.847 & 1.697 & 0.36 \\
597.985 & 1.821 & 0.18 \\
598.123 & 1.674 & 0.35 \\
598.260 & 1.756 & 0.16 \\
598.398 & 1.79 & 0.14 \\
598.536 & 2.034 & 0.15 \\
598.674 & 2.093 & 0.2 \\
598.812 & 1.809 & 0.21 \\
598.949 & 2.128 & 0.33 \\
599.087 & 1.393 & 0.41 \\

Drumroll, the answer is 0.8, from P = -0.16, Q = -0.12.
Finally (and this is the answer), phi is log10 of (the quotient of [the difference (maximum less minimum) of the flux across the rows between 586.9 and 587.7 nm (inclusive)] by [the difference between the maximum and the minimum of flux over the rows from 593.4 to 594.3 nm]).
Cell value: -0.05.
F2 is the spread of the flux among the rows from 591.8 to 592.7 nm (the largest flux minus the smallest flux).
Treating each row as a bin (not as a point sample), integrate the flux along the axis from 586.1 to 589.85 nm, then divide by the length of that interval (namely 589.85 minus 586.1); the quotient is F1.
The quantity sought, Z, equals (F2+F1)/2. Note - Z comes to 1.15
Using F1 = 1.84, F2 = 0.5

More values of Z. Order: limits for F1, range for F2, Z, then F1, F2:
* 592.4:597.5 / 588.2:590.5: 1.37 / 1.96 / 0.8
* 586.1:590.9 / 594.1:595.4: 1.37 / 1.87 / 0.9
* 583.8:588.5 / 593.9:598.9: 1.59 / 2.06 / 1.1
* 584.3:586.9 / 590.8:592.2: 1.28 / 2.06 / 0.5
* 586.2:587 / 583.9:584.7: 1.08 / 2.04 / 0.1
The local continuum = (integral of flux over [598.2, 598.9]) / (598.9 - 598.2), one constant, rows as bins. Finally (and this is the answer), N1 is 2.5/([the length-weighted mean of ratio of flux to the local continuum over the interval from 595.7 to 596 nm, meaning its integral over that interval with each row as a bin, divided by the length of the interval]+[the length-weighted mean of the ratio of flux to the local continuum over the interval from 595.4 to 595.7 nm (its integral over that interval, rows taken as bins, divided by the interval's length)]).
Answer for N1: 1.30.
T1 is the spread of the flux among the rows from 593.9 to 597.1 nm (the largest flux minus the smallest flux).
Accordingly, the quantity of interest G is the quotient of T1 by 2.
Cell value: 0.45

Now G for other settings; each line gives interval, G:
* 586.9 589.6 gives 0.43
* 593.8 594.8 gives 0.16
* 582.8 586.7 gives 0.29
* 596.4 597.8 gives 0.50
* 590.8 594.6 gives 0.26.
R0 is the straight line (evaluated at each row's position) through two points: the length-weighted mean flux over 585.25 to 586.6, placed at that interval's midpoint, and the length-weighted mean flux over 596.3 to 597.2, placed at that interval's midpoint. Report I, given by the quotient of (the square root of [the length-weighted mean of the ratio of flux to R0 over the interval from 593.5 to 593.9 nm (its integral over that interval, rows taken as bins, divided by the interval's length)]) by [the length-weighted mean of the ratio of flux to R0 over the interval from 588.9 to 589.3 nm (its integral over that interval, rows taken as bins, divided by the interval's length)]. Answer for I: 1.38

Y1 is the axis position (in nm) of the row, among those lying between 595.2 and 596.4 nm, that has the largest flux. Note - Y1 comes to 595.237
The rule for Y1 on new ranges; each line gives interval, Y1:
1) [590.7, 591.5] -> 590.868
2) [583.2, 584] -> 583.835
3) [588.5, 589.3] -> 588.559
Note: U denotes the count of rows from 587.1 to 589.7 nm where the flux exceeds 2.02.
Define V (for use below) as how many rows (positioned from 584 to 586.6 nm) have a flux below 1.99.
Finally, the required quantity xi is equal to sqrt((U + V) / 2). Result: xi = 2.2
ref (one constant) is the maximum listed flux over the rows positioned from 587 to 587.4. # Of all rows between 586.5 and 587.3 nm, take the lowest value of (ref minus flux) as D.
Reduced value 0.02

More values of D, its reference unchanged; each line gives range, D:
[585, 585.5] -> 0.03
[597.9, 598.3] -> 0.35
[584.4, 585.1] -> -0.02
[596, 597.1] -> 0.12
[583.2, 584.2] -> -0.01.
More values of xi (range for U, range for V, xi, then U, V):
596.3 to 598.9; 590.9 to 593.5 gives 2.6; 6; 8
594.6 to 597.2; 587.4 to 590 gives 3.3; 8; 14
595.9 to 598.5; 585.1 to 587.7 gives 2.0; 4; 4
